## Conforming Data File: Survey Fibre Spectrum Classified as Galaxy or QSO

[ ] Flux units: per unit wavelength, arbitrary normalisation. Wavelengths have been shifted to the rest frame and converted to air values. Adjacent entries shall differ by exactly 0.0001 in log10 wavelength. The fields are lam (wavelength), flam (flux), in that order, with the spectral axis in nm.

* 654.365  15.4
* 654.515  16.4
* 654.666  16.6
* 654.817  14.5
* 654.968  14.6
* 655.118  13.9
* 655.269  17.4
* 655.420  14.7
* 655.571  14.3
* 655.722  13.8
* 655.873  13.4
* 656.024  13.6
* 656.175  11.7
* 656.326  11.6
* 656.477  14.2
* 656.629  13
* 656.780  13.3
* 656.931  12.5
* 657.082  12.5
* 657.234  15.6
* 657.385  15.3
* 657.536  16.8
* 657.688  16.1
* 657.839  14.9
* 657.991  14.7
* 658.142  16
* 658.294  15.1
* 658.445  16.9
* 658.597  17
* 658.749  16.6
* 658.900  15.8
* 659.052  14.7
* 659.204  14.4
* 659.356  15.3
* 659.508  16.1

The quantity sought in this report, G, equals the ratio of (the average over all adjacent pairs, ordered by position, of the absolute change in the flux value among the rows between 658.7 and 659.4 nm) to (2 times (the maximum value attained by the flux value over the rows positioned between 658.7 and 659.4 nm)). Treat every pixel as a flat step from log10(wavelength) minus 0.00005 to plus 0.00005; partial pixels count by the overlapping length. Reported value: 0.023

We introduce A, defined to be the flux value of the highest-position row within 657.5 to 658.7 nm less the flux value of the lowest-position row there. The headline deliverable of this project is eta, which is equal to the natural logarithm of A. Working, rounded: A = 0.2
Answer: -1.6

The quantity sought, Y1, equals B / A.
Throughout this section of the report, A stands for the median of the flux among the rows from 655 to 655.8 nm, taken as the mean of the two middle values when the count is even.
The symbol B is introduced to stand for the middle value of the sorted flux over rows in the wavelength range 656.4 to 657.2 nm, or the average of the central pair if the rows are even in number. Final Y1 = 0.91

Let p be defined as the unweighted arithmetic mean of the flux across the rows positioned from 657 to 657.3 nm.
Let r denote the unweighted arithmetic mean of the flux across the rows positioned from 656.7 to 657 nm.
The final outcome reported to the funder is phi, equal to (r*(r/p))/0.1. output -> 118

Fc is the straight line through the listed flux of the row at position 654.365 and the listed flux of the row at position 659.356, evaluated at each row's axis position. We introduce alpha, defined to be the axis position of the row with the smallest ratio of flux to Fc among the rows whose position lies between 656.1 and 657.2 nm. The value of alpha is 656.326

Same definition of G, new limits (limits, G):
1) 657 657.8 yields 0.042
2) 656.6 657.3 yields 0.034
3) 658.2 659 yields 0.023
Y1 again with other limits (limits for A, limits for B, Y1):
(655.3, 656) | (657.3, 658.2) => 1.11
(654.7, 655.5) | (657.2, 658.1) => 1.06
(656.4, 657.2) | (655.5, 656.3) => 1.05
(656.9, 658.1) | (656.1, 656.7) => 0.82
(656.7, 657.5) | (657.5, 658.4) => 1.17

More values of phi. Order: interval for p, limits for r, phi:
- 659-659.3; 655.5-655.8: 136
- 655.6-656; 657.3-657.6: 189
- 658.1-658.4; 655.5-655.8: 127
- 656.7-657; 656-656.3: 124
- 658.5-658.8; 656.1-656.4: 81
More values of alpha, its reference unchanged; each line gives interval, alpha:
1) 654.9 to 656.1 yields 655.873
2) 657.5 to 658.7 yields 657.991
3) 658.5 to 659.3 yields 659.204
